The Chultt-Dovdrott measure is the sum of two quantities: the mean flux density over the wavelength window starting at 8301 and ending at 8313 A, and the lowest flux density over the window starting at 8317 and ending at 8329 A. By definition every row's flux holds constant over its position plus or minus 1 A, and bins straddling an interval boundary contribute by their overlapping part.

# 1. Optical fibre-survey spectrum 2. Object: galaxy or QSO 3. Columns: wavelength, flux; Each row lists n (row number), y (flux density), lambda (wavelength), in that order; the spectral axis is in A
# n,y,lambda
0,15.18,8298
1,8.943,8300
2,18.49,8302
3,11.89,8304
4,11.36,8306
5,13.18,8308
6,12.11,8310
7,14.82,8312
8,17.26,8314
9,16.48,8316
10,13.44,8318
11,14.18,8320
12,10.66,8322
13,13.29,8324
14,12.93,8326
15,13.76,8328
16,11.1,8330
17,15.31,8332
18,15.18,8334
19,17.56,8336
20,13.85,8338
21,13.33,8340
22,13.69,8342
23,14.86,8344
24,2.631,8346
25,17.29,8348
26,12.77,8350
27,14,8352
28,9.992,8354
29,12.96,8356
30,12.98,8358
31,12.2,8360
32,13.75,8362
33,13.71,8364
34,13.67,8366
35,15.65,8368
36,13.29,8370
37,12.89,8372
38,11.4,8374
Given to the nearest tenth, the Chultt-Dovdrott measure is 24.3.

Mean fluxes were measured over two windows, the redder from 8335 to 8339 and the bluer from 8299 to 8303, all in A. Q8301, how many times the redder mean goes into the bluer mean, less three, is -2.13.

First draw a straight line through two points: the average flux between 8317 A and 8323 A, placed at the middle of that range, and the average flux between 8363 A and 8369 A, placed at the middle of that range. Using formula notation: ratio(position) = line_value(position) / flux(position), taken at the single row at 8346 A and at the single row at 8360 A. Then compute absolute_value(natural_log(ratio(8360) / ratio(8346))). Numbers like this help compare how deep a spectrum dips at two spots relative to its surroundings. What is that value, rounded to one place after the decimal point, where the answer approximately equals 1.5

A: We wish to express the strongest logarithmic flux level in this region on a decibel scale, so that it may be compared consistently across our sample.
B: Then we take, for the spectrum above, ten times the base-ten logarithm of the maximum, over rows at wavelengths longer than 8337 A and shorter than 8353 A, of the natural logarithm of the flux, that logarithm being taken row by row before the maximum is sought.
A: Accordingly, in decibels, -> 4.5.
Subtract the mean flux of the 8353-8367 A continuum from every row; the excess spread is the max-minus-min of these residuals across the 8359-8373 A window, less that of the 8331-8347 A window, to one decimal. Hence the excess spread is -11.5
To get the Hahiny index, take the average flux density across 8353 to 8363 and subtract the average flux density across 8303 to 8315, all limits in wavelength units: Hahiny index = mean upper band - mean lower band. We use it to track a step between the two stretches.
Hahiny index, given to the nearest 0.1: -1.1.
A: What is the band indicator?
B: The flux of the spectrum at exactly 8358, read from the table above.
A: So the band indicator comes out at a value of 12.98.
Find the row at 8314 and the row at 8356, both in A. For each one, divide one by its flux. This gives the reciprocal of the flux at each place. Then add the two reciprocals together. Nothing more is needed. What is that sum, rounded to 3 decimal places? 0.135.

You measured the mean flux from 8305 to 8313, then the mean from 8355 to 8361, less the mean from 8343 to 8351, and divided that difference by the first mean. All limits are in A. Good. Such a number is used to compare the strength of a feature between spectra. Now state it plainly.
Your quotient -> 0.06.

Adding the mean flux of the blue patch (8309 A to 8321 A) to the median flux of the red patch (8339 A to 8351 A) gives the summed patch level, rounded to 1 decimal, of 28.2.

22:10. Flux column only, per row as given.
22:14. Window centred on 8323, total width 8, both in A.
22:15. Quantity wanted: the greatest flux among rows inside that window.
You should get 14.18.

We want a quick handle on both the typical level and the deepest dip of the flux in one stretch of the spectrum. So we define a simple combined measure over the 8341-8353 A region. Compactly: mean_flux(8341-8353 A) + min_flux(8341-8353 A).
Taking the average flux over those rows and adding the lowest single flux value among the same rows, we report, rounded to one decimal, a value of 15.2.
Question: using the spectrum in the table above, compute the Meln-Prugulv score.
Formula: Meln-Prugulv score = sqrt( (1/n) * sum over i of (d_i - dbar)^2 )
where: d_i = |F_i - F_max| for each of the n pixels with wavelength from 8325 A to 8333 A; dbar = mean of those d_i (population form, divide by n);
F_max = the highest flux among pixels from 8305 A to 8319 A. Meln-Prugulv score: 1.5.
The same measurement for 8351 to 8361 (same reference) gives 1.3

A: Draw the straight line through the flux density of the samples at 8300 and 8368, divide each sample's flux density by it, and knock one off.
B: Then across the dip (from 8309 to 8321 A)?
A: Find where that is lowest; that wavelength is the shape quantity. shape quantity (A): 8310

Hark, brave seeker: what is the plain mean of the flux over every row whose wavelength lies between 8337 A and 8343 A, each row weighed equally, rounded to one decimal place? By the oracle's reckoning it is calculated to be 13.6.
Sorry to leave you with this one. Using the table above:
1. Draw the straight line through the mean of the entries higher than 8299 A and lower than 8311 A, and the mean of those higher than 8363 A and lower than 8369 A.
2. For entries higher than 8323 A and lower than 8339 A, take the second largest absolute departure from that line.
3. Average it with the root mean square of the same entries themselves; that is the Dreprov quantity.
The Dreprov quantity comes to 8.2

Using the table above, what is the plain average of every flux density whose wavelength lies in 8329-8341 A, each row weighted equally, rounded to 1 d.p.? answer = 14.4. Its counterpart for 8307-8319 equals 14.5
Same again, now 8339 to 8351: 12.4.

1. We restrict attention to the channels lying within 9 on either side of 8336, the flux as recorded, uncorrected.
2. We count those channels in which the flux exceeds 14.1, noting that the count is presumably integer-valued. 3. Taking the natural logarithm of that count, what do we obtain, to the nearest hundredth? 1.39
